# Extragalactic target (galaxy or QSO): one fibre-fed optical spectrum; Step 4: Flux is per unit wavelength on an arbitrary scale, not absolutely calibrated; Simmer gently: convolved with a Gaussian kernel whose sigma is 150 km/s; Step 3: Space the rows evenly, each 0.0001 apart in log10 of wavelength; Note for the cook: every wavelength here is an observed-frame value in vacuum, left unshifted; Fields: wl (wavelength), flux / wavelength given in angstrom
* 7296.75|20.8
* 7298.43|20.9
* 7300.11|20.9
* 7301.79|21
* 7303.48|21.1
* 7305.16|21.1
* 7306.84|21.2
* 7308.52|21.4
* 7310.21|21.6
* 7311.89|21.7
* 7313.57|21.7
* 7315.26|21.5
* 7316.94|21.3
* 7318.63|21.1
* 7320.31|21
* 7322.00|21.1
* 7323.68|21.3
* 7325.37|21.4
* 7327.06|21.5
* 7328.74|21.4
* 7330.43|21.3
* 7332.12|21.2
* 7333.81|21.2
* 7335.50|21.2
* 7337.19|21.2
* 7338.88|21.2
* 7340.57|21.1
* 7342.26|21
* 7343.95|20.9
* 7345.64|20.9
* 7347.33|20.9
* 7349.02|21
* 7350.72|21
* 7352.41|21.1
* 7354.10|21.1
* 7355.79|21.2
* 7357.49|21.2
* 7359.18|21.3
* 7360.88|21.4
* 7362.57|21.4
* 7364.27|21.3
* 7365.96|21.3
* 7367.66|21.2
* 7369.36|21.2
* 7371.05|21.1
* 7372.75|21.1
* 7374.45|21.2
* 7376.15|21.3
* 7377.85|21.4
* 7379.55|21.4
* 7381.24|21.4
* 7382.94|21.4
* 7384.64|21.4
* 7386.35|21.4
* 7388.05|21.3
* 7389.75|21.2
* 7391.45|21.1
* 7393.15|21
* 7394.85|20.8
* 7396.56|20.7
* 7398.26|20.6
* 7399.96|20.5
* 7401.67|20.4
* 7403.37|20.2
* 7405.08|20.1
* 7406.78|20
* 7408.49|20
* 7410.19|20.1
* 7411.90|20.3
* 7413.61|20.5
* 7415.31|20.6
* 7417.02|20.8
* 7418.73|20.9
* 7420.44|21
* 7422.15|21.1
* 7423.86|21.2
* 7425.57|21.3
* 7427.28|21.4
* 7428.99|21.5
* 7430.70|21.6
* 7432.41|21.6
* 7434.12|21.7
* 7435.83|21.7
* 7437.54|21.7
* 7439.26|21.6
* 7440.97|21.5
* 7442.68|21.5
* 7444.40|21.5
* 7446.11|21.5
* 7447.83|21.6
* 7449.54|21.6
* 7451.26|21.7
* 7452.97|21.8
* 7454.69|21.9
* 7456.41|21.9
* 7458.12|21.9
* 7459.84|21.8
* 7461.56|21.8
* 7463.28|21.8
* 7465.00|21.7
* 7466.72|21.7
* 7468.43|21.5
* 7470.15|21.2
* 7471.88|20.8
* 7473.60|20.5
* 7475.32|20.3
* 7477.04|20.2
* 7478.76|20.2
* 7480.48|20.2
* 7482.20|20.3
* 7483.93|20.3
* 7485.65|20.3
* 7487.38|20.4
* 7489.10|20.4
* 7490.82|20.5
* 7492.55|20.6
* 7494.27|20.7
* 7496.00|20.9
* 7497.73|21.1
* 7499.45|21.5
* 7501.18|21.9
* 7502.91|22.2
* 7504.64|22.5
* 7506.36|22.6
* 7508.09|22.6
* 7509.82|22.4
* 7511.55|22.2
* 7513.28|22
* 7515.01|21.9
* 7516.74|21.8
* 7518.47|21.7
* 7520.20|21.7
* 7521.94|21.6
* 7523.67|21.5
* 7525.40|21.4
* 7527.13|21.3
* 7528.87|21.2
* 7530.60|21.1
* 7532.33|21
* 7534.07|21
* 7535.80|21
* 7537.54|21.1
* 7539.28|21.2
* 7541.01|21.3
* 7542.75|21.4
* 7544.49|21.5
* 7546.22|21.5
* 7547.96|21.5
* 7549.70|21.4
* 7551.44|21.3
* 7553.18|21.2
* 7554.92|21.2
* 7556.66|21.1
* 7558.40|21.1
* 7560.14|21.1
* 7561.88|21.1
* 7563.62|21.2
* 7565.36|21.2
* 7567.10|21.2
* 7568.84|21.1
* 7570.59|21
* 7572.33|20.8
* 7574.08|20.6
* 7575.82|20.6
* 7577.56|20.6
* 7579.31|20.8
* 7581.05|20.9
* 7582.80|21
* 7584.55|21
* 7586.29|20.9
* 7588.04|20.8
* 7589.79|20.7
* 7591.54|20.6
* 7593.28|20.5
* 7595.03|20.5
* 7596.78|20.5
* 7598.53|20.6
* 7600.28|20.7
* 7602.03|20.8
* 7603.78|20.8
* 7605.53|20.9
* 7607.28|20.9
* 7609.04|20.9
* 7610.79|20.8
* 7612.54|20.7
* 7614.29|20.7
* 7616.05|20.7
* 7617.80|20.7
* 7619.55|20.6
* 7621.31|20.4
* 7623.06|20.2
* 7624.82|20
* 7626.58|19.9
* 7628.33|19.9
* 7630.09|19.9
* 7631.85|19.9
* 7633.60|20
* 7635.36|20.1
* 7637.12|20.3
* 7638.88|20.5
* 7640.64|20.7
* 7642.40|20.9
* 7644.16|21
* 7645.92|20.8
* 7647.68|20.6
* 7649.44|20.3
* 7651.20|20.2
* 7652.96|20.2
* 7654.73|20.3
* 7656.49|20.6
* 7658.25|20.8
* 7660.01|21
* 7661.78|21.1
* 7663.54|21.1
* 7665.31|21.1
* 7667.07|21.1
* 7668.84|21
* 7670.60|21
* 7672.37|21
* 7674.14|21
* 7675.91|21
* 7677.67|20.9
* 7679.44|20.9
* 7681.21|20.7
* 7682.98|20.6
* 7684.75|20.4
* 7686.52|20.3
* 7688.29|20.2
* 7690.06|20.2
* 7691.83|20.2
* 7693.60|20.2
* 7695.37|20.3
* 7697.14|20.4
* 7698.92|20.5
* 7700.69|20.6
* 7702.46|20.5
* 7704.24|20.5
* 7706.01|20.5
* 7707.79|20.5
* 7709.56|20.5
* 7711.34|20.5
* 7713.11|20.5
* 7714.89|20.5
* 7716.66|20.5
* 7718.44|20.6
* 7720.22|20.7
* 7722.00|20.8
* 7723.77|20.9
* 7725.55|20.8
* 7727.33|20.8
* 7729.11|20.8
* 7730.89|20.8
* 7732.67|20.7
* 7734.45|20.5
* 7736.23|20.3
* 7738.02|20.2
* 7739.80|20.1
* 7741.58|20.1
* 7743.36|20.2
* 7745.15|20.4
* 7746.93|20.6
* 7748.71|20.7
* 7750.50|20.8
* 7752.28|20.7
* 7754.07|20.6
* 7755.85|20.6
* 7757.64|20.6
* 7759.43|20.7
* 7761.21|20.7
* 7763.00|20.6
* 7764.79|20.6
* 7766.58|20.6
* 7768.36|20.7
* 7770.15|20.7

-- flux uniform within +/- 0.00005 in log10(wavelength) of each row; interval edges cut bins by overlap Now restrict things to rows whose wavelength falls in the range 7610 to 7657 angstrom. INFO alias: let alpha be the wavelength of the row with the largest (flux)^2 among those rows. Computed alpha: 7644.16 angstrom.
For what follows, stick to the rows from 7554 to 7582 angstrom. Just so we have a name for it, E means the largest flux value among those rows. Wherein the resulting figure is 21.2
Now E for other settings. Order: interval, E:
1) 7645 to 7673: 21.1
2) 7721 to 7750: 20.9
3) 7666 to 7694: 21.1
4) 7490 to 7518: 22.6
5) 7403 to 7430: 21.5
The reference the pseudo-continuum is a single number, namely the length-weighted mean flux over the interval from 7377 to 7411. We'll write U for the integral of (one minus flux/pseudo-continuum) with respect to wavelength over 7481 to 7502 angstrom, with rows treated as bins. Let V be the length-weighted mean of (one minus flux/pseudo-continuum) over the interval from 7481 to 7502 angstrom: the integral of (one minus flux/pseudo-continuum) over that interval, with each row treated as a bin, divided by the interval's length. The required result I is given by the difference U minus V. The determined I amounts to 0.1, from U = 0.1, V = 0.005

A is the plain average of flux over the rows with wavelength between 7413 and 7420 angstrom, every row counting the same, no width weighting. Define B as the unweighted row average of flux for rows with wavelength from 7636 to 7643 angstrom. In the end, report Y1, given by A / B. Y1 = 1.00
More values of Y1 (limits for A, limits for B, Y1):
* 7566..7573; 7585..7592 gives 1.01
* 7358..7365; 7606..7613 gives 1.03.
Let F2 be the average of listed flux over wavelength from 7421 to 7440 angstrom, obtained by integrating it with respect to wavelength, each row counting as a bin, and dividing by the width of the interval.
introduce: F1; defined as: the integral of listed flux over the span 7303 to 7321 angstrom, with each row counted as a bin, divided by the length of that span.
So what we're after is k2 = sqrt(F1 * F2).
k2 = 21.4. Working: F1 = 21.35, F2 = 21.5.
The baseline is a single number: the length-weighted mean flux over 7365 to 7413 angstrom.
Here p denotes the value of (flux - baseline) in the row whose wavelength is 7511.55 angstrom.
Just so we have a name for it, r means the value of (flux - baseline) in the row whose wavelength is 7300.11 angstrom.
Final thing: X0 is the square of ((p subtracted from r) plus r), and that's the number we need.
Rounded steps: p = 1.3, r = 0.01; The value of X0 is 1.7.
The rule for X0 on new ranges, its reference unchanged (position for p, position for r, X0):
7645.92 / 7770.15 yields 0.1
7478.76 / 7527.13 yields 2.3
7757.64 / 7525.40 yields 1.7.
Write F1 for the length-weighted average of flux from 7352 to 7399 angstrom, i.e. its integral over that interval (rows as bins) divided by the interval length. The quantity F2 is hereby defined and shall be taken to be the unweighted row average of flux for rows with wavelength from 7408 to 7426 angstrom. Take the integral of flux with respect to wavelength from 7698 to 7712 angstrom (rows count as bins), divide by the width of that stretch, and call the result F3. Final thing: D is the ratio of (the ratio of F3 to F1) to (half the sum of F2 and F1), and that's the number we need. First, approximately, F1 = 21.20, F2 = 20.7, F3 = 20.5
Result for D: 0.0461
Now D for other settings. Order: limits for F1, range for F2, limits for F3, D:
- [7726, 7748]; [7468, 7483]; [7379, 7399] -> 0.0503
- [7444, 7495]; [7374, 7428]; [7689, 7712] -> 0.0461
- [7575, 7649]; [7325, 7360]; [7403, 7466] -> 0.0495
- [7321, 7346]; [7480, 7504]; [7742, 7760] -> 0.0462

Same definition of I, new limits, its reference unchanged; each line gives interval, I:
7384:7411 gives 0.2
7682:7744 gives 1.0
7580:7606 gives 0.1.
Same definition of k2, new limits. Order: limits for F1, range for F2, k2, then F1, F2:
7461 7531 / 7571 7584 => 21.0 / 21.28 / 20.8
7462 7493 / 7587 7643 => 20.6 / 20.73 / 20.5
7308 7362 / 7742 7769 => 20.9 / 21.23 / 20.6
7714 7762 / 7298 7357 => 20.9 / 20.58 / 21.2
